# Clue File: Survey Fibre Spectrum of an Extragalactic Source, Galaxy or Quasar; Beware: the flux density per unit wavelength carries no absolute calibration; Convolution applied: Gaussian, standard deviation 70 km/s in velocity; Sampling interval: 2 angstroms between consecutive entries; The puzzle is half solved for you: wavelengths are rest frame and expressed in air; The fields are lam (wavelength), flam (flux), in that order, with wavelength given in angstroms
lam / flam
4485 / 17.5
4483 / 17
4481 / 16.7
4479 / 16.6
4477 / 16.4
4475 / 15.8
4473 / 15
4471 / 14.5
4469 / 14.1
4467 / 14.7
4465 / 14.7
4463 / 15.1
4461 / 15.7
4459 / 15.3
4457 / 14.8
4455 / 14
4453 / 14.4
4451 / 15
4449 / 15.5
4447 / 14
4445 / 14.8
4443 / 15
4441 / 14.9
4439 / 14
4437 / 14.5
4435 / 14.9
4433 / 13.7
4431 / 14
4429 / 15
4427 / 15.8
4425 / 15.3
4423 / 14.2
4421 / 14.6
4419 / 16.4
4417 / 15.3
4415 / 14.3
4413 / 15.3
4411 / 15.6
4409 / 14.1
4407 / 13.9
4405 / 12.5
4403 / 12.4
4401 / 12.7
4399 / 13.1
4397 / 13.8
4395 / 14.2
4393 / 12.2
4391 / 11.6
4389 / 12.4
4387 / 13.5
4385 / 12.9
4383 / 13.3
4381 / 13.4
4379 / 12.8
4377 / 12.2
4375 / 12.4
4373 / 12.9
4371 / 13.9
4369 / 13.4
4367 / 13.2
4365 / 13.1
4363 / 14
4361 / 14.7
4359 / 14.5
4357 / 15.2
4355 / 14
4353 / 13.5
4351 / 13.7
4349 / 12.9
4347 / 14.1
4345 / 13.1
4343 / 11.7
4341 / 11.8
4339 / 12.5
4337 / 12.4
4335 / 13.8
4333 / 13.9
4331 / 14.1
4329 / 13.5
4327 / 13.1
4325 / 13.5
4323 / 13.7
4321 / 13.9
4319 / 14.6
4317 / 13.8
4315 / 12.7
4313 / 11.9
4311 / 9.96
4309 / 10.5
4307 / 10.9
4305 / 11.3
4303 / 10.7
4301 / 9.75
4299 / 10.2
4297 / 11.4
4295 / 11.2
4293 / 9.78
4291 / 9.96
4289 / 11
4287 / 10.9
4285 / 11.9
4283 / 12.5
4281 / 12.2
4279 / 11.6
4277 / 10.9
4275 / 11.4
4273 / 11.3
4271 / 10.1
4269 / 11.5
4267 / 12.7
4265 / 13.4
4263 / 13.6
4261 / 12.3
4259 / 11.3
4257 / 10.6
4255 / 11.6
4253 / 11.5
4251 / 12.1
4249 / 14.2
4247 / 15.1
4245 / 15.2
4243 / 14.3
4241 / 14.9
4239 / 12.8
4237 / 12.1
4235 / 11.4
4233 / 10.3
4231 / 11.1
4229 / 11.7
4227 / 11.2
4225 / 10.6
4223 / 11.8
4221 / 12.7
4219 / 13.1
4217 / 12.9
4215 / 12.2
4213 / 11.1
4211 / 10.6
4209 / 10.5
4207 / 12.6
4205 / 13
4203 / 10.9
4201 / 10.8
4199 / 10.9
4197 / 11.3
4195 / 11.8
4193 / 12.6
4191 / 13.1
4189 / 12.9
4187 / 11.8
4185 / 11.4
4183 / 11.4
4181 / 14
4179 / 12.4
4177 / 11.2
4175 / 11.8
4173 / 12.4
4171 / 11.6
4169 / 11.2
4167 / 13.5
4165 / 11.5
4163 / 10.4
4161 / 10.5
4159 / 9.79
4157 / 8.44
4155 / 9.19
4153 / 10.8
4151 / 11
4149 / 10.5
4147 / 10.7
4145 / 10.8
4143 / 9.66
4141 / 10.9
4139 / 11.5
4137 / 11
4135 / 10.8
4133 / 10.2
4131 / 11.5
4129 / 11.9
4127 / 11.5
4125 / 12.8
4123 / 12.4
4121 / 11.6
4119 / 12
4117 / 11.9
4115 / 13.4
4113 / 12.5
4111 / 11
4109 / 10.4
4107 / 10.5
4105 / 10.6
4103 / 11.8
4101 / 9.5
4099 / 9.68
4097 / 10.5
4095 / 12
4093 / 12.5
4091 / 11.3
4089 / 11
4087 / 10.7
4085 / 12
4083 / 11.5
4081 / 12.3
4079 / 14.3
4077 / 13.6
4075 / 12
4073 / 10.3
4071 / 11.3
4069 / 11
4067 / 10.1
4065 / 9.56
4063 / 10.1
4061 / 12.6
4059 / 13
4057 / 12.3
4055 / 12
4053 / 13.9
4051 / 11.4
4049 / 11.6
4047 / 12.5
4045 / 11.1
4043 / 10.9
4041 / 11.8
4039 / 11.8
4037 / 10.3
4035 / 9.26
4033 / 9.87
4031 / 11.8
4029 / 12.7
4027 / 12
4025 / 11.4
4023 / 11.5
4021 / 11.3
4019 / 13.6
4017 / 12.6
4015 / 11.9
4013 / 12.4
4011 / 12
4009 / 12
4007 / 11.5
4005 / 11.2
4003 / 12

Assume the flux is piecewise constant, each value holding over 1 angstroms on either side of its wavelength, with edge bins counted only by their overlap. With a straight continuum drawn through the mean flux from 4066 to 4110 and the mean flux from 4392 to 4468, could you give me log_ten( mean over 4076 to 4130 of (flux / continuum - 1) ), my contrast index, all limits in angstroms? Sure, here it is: -1.7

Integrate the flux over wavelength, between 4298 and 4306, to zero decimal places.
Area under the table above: 84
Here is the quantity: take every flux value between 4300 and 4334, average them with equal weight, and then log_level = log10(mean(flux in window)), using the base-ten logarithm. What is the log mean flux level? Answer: 1.10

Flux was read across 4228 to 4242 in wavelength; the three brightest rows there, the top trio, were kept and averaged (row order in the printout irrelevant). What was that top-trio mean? 13.3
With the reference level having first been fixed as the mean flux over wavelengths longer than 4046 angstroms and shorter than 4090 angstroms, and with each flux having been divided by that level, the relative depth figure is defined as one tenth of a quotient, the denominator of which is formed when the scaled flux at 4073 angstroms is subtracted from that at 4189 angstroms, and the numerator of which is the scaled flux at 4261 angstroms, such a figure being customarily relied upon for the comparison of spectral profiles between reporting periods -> 0.47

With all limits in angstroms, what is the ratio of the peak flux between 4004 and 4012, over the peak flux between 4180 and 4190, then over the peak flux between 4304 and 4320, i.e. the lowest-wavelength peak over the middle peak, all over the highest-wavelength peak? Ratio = 0.059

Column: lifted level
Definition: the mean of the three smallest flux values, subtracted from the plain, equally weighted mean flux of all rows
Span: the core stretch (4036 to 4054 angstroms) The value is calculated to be 0.93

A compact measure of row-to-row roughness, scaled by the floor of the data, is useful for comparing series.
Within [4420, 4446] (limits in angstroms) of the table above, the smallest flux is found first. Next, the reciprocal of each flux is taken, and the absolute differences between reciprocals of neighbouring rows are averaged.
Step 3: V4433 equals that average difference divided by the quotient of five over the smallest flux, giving 0.0079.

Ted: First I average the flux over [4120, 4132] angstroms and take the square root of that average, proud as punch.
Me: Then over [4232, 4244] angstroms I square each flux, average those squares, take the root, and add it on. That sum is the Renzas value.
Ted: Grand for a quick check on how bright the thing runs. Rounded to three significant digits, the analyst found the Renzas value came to 16.2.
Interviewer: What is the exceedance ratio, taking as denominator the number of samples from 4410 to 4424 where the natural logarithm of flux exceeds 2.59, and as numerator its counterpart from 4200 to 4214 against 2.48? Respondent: 0.29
